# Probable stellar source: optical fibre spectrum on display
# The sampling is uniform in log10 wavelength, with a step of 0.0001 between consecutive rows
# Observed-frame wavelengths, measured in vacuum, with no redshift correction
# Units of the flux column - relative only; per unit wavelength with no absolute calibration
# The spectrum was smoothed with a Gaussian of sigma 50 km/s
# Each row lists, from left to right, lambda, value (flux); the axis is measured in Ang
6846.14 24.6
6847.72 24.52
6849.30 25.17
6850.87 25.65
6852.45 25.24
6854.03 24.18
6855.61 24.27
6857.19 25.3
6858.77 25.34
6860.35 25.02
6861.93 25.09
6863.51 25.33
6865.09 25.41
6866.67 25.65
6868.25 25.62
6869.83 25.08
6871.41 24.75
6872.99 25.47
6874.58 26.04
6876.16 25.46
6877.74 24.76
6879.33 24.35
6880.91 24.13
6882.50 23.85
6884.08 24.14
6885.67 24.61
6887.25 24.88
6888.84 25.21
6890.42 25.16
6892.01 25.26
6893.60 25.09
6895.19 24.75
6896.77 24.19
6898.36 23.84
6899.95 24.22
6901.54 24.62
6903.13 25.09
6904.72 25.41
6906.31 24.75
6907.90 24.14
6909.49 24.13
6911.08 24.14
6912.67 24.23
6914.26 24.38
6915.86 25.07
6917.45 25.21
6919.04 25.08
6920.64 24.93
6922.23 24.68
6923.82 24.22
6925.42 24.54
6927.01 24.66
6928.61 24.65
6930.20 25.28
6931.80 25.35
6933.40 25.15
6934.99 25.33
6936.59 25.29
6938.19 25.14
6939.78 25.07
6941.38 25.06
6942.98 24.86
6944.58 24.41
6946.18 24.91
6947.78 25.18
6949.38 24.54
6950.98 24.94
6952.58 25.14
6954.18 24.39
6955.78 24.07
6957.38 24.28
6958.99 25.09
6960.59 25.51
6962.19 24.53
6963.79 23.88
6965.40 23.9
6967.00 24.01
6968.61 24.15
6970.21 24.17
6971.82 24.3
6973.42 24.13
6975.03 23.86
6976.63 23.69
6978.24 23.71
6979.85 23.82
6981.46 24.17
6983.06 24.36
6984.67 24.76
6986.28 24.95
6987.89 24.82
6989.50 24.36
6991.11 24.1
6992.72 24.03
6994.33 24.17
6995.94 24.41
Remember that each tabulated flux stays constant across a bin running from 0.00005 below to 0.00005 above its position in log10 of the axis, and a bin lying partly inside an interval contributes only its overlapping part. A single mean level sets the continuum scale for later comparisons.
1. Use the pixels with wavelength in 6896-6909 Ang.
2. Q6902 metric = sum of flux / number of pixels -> 24.5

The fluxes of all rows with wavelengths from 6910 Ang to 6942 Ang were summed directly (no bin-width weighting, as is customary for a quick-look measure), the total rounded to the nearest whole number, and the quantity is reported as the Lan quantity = 497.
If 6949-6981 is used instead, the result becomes 486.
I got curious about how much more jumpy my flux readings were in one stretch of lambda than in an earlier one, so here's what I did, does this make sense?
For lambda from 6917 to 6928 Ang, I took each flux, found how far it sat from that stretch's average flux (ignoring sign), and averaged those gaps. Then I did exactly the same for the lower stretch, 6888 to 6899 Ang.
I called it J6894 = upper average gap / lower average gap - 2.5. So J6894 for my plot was -1.9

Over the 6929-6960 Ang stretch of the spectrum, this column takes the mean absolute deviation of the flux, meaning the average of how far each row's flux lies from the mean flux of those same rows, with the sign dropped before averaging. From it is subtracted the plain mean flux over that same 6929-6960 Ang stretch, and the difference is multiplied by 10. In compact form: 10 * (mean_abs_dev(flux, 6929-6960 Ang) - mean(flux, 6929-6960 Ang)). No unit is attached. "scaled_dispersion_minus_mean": -246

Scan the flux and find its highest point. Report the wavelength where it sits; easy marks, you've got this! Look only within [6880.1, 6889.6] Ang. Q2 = 6888.84 Ang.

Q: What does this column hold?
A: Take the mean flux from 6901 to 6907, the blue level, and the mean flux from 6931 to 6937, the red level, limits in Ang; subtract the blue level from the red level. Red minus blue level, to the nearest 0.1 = 0.3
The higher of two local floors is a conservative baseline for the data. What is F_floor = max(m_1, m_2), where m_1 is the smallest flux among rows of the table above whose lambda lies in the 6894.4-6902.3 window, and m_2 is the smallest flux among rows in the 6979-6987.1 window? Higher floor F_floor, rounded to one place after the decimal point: 23.8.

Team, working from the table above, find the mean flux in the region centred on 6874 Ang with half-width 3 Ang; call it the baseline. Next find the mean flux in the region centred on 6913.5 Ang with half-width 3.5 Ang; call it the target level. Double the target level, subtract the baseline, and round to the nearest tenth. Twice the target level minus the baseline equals 23.5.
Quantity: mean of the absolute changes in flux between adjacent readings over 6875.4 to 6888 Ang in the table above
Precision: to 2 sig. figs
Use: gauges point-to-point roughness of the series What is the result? 0.38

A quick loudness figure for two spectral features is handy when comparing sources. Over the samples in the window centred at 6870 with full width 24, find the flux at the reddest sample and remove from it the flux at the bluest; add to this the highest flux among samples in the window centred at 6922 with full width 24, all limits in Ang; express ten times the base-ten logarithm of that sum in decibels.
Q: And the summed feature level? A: 13.8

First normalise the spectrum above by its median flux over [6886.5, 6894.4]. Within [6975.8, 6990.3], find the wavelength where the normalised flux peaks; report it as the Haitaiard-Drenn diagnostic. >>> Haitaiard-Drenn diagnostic 6986.28 Ang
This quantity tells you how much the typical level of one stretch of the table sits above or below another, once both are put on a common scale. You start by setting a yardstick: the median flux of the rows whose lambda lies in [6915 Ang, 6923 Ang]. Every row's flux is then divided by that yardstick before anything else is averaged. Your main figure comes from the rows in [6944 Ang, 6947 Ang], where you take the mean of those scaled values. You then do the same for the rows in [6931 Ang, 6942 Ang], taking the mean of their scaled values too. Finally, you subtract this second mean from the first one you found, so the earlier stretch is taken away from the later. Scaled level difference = -0.021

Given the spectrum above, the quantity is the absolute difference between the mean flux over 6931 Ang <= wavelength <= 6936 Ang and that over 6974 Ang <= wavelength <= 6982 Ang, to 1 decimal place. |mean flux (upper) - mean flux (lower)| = 1.4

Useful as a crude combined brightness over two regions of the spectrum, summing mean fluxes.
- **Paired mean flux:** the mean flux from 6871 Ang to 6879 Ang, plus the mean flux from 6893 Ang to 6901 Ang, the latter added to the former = 49.7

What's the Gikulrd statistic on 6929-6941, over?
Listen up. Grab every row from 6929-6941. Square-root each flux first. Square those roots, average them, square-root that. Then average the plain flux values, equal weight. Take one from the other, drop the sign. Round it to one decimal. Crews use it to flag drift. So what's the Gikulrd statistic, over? 20.2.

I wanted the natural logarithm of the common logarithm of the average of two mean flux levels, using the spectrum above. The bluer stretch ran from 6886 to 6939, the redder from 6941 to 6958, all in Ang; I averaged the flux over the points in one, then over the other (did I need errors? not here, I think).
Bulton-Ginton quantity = 0.332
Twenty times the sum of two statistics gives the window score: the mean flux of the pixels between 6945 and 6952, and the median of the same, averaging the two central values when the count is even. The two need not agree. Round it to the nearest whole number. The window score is 996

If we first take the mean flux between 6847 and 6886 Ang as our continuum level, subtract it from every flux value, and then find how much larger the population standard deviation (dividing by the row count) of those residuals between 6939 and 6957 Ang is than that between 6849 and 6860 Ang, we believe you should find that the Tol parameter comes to -0.17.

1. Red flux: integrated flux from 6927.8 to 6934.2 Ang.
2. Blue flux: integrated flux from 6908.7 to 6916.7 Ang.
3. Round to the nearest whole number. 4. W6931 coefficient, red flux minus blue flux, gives -34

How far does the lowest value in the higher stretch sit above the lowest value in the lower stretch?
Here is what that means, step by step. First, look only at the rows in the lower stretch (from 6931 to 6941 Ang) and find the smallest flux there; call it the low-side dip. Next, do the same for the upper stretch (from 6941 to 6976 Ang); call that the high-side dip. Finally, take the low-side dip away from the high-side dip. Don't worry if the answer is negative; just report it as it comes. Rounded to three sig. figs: -1.21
